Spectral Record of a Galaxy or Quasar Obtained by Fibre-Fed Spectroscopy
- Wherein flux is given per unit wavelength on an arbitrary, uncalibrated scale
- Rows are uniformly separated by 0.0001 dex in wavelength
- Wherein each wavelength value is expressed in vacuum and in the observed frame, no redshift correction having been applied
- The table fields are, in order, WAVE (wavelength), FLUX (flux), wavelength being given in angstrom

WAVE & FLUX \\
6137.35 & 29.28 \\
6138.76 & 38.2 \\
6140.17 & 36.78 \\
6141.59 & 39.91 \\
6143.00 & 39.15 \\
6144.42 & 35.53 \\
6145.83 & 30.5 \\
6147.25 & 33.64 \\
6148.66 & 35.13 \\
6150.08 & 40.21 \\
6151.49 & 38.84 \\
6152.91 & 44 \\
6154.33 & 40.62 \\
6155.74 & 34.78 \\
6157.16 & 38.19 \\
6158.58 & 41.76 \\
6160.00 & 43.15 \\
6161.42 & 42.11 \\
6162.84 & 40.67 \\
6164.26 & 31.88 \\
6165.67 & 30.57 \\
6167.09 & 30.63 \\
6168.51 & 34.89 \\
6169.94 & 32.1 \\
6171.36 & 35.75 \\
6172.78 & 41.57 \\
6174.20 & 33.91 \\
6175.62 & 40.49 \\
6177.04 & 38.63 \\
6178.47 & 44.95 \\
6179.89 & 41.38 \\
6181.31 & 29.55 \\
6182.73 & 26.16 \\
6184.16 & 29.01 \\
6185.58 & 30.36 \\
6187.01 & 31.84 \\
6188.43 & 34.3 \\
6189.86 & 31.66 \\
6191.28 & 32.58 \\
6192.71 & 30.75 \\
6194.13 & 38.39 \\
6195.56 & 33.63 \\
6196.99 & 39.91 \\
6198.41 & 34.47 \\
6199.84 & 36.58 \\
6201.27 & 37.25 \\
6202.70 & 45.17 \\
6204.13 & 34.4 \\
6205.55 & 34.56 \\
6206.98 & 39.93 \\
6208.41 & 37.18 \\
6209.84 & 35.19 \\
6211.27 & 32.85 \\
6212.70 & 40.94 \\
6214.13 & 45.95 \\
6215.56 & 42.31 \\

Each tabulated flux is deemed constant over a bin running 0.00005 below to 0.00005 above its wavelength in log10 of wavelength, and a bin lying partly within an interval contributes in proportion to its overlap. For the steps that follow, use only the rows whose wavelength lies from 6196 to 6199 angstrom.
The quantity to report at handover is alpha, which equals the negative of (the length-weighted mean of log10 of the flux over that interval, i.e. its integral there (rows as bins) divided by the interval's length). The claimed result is -1.57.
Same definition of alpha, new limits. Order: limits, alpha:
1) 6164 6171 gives -1.51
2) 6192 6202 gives -1.55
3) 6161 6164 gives -1.60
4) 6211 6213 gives -1.57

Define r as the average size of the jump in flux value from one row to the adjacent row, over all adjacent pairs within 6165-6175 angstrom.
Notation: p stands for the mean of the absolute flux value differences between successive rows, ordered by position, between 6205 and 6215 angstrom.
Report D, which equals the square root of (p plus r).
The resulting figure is 2.88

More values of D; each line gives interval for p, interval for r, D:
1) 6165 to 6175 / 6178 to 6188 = 2.85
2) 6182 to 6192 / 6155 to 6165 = 2.29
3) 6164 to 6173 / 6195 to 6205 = 2.92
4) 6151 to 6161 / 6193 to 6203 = 2.88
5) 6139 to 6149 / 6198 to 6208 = 2.71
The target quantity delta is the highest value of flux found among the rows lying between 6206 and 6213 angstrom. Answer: 40.94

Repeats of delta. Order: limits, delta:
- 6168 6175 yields 41.57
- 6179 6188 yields 41.38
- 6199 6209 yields 45.17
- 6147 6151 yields 40.21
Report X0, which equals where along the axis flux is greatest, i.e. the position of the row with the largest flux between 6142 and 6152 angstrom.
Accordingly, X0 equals 6150.08 angstrom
